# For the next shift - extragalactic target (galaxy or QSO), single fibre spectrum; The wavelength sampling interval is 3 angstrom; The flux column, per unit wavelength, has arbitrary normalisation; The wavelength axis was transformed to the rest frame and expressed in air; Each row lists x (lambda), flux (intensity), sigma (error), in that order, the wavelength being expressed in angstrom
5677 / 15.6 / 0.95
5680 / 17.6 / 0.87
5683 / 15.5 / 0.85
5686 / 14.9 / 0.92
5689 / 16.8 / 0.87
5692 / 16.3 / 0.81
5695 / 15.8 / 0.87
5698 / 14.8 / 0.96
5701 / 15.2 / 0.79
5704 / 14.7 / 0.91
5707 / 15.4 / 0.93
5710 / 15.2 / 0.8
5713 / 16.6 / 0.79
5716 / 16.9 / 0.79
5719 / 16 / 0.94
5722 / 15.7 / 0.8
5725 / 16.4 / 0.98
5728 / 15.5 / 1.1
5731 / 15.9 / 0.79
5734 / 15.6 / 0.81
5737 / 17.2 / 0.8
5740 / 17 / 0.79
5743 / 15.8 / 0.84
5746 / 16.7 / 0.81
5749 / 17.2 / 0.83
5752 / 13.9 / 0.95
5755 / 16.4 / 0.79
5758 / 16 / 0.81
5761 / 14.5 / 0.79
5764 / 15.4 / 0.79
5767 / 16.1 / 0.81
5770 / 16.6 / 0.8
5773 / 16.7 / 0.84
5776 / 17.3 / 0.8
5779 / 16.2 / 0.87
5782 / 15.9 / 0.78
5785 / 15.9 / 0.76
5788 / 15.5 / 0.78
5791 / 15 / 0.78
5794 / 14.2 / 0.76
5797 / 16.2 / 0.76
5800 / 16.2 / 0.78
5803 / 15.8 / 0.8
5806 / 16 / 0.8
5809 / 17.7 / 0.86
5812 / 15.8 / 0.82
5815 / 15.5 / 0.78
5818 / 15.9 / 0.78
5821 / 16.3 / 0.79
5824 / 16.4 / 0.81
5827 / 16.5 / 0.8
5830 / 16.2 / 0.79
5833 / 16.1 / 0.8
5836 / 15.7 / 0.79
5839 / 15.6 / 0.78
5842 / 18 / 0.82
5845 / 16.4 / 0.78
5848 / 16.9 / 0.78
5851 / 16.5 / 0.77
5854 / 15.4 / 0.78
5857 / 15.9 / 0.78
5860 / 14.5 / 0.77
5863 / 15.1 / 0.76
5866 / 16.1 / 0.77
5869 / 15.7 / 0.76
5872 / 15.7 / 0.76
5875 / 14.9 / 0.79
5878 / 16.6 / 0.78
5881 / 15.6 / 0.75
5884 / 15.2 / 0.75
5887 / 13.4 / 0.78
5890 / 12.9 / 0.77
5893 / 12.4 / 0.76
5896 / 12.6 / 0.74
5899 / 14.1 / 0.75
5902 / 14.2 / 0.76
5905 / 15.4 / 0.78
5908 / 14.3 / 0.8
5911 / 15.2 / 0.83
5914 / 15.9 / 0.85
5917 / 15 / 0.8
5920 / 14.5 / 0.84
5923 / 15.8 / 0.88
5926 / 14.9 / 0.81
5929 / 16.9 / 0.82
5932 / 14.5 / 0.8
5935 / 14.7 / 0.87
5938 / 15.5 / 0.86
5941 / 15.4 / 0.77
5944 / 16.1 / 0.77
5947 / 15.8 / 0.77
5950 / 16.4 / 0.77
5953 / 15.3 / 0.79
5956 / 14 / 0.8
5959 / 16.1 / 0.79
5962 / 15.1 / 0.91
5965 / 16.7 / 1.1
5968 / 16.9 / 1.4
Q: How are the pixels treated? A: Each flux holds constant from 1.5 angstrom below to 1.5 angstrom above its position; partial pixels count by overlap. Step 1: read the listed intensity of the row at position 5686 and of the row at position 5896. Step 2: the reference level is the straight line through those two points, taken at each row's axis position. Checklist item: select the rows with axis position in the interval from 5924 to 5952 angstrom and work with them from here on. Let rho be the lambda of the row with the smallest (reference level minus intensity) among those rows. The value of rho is 5929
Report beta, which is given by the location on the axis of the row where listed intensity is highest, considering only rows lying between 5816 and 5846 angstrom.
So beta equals 5842 angstrom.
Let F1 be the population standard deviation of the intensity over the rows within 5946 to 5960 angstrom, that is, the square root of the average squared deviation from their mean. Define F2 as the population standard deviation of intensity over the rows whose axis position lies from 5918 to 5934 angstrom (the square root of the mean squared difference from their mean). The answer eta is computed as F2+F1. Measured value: 1.76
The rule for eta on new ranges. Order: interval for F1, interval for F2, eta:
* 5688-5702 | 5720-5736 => 1.04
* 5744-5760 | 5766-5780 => 1.57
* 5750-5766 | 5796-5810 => 1.60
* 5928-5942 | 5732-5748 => 1.49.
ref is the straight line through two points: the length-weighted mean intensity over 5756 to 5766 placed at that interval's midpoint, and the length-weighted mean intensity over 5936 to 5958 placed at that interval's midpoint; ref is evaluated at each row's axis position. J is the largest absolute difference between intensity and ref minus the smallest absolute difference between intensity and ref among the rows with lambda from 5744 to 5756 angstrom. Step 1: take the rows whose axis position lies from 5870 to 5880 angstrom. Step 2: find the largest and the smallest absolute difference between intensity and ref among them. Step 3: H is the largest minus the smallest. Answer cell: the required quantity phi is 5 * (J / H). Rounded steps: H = 0.9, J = 0.8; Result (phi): 4.5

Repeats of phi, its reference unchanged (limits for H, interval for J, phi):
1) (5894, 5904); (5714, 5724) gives 3.8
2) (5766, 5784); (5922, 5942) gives 5.0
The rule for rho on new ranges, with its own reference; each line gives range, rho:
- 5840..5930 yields 5842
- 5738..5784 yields 5776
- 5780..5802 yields 5800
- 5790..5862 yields 5842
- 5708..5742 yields 5737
